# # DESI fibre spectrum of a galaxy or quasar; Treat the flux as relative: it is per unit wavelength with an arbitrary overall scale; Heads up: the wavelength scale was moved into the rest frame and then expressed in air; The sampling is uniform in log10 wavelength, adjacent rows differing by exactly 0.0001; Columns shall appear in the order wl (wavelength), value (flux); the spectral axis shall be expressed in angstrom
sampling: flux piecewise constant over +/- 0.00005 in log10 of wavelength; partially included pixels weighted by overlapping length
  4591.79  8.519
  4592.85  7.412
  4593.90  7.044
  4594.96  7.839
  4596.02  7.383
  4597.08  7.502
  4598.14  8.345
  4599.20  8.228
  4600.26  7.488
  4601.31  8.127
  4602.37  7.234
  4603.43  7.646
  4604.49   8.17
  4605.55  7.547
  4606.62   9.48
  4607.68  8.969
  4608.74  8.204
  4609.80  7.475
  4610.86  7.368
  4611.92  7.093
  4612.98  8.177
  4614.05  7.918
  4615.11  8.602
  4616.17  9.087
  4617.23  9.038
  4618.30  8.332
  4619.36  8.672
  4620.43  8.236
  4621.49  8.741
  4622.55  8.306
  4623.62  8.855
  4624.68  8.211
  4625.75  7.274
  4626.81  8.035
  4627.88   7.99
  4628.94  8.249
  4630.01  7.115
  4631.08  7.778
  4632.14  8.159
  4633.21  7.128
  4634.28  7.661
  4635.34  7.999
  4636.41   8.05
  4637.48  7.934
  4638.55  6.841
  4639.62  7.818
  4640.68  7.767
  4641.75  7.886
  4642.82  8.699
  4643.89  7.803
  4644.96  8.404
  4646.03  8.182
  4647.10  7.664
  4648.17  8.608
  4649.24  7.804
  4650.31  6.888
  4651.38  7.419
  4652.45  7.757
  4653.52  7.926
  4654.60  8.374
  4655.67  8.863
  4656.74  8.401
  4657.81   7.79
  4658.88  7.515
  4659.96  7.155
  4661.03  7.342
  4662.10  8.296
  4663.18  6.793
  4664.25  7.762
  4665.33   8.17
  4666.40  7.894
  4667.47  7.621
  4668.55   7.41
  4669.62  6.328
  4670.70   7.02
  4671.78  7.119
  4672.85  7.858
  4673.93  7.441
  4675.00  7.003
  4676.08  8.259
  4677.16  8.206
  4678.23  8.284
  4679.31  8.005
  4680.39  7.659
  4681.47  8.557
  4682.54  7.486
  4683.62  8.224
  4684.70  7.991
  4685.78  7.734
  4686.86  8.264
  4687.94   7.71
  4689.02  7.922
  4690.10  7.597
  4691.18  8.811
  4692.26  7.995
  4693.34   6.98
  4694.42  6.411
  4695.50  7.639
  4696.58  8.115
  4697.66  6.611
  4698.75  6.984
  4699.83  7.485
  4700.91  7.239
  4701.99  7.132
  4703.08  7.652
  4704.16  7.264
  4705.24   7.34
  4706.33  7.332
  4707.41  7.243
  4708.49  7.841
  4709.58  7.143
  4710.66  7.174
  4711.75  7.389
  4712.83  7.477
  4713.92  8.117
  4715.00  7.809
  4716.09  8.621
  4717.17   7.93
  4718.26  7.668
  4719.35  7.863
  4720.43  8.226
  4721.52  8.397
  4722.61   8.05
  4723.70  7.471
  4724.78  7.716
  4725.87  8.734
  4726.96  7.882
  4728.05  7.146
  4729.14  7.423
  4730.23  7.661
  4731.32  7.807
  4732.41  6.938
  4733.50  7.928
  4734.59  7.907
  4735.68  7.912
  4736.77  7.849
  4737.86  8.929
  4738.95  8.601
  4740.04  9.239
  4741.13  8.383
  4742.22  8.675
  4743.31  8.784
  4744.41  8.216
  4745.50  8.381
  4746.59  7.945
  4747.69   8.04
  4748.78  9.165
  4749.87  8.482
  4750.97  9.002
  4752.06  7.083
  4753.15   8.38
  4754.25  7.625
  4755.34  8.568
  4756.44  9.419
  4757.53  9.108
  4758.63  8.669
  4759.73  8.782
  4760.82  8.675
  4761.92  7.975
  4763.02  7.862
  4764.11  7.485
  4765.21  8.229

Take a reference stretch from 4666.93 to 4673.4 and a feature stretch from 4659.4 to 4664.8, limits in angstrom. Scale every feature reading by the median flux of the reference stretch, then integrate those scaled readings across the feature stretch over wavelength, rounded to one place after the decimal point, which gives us 5.5 angstrom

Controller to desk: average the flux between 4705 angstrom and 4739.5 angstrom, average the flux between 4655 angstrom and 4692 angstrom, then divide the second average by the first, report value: 1.00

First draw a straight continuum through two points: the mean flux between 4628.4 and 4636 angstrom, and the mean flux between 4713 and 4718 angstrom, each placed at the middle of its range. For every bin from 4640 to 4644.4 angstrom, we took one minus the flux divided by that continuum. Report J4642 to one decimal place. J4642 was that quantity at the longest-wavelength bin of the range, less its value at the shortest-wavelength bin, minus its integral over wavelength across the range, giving 0.1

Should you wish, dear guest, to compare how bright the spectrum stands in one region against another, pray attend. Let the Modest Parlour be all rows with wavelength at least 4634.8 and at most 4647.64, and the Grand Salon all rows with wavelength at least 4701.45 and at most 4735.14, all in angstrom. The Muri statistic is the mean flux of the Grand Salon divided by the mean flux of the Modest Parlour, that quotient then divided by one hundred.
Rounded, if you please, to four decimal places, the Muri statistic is 0.0097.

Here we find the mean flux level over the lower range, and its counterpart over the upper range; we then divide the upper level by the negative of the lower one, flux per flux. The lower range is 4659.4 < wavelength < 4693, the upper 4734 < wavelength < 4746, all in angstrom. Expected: -1.09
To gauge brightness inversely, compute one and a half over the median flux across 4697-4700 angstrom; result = 0.215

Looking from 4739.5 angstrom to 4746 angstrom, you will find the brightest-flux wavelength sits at 4740.04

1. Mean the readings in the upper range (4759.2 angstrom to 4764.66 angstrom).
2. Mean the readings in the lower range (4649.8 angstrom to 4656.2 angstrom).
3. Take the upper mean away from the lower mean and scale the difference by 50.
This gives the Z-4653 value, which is -14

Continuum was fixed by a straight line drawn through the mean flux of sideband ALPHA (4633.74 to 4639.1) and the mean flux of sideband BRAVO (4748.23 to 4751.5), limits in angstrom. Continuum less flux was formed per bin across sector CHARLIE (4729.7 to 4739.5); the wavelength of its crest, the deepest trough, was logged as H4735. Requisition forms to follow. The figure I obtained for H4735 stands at 4732.41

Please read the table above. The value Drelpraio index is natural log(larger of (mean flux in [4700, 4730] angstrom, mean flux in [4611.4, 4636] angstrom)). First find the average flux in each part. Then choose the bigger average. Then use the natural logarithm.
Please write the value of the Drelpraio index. 2.09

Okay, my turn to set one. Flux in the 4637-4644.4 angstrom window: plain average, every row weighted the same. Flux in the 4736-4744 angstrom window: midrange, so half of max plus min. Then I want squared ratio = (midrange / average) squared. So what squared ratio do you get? 1.19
